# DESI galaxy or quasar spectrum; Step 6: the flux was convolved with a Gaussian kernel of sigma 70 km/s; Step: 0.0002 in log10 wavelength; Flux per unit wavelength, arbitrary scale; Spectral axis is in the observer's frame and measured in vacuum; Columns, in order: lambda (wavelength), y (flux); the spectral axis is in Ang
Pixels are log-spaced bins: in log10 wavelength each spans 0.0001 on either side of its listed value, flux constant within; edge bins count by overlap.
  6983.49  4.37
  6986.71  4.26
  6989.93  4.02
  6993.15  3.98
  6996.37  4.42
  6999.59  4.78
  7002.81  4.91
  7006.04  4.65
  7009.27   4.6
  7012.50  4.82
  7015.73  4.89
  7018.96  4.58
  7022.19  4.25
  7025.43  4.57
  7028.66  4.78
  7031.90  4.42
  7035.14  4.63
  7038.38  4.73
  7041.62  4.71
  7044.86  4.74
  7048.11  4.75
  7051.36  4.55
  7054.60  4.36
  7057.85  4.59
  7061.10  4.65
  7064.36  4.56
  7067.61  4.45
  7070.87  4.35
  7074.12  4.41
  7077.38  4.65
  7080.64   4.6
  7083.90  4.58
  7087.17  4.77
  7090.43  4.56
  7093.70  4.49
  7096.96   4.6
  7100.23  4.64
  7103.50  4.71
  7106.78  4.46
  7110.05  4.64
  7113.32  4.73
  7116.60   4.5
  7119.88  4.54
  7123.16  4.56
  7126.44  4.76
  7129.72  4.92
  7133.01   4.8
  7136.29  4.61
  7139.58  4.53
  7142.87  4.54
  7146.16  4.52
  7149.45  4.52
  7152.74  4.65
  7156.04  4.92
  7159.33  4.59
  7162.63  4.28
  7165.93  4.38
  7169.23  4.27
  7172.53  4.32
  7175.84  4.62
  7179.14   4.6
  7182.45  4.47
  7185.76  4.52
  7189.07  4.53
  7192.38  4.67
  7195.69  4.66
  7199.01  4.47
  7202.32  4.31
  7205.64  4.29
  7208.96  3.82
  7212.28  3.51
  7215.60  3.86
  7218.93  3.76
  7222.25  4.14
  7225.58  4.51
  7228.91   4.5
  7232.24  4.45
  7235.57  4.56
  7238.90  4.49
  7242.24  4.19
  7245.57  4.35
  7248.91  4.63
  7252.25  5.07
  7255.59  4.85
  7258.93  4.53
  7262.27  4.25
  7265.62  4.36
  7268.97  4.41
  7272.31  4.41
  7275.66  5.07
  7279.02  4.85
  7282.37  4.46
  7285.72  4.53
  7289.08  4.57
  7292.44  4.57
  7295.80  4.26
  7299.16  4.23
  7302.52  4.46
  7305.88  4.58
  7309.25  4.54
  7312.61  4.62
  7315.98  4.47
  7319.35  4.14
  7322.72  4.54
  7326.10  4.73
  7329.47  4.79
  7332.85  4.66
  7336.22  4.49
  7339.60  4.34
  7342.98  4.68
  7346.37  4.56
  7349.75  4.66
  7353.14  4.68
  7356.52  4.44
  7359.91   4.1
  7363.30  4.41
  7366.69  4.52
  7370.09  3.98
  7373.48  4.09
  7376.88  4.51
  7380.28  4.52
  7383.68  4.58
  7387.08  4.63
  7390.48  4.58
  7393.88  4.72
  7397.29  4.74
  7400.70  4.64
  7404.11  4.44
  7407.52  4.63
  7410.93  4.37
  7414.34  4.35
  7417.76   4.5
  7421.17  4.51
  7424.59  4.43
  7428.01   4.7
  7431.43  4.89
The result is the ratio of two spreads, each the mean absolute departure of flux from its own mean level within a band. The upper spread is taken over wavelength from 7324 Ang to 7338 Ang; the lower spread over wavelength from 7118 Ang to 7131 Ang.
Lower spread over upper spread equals 1.6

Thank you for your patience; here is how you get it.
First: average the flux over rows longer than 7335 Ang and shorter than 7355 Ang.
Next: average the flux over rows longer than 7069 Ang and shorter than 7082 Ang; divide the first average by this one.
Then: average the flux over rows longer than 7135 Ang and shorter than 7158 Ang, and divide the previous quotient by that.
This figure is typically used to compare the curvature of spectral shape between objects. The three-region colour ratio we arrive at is 0.220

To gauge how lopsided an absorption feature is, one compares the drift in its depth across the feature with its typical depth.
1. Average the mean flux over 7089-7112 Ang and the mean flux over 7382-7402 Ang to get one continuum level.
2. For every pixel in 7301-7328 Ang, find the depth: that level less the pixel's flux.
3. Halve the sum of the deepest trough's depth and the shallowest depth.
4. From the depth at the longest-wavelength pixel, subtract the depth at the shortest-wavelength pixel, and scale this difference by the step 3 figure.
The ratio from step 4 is -1.5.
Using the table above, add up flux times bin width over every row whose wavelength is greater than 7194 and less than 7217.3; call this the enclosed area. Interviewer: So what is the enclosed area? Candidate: 96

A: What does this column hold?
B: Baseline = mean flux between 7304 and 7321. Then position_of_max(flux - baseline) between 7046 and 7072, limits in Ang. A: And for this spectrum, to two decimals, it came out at 7048.11 Ang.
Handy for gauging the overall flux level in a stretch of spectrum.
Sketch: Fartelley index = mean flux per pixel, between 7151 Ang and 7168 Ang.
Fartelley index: 4.56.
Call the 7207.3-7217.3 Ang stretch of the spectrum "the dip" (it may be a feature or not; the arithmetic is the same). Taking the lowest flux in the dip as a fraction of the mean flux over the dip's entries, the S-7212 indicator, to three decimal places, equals 0.941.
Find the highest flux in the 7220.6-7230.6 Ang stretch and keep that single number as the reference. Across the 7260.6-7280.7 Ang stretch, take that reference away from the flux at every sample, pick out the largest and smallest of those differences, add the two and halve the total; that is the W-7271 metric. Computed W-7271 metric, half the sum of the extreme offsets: 0.15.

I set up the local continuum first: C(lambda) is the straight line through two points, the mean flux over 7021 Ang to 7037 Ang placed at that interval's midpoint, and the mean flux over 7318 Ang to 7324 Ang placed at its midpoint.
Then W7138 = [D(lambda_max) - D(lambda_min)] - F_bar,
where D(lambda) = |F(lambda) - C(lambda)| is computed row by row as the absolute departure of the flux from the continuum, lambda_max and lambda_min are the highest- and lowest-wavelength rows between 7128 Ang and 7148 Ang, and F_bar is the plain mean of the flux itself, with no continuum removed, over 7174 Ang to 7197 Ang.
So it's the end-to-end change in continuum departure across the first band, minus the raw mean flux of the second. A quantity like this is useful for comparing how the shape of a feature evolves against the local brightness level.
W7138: -4.97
